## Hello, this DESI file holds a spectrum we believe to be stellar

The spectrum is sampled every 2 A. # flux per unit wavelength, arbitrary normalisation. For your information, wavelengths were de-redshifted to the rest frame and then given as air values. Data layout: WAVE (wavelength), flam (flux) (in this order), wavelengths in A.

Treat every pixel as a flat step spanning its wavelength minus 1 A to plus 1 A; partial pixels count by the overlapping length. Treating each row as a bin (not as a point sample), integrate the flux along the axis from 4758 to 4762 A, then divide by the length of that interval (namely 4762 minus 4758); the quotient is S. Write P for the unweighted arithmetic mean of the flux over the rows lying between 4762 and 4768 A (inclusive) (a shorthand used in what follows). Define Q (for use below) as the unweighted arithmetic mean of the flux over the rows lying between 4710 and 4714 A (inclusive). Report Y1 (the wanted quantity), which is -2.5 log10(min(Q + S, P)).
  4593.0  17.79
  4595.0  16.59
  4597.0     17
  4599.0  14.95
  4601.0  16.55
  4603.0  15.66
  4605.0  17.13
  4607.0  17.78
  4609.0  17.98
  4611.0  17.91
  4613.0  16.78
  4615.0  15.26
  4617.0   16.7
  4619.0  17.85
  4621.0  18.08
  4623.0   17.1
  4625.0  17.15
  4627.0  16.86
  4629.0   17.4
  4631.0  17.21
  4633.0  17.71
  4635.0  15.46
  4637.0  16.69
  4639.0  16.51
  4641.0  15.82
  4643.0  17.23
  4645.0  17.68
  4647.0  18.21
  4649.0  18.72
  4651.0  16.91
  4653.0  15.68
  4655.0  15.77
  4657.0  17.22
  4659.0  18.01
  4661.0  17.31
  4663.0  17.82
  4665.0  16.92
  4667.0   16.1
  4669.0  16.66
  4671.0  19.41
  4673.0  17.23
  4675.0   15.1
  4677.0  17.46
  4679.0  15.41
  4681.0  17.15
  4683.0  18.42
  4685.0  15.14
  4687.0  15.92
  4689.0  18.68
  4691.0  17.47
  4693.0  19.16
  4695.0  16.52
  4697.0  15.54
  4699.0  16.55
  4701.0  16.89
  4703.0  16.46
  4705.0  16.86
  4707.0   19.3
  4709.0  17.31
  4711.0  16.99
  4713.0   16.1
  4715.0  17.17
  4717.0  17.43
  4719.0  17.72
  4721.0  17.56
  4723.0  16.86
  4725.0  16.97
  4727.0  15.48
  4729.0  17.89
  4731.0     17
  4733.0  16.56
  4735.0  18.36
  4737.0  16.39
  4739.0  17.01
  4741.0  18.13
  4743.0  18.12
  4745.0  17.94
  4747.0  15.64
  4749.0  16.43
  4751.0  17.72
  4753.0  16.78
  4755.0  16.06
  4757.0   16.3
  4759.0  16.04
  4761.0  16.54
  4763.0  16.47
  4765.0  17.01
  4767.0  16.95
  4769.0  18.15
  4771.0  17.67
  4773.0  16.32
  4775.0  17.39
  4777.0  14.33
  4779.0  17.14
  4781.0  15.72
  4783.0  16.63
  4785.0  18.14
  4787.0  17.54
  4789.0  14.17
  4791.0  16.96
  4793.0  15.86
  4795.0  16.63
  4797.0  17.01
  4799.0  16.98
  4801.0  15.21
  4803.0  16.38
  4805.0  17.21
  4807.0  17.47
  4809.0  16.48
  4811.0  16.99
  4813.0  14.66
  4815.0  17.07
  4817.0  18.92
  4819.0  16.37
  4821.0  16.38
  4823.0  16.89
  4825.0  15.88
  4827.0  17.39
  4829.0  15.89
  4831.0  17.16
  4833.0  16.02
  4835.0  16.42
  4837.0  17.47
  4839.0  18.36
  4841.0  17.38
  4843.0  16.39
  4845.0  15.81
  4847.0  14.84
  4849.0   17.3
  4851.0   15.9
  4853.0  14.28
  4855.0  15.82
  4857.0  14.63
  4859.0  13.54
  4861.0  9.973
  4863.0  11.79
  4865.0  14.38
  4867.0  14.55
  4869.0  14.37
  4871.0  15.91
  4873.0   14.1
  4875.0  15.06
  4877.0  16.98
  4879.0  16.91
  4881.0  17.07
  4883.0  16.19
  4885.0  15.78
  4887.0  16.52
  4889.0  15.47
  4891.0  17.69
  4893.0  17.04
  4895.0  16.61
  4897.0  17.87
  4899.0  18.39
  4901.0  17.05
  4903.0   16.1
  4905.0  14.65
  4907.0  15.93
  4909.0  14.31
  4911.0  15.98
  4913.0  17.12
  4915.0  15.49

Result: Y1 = -3.06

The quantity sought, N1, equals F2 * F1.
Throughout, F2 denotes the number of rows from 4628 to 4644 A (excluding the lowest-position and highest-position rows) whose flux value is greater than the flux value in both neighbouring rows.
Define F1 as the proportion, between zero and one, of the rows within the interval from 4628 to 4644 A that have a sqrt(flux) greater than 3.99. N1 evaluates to 1.5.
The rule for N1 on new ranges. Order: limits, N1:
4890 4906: 0.9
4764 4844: 10.4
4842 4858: 0.5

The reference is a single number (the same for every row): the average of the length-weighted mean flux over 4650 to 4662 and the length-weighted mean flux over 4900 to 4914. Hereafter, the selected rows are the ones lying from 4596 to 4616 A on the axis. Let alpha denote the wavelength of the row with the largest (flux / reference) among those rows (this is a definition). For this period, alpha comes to 4609.0 A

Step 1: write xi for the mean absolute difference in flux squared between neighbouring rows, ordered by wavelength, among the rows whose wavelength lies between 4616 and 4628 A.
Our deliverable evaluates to 19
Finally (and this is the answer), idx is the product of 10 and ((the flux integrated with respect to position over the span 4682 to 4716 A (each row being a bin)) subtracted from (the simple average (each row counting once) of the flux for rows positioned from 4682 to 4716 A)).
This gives -5639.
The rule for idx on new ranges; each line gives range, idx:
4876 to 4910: -5446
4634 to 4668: -5592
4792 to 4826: -5482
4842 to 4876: -4827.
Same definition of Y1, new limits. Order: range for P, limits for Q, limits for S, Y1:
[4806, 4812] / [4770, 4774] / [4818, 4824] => -3.07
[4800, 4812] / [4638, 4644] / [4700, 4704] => -3.05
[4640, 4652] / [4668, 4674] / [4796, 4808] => -3.10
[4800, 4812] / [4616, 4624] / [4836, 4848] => -3.05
